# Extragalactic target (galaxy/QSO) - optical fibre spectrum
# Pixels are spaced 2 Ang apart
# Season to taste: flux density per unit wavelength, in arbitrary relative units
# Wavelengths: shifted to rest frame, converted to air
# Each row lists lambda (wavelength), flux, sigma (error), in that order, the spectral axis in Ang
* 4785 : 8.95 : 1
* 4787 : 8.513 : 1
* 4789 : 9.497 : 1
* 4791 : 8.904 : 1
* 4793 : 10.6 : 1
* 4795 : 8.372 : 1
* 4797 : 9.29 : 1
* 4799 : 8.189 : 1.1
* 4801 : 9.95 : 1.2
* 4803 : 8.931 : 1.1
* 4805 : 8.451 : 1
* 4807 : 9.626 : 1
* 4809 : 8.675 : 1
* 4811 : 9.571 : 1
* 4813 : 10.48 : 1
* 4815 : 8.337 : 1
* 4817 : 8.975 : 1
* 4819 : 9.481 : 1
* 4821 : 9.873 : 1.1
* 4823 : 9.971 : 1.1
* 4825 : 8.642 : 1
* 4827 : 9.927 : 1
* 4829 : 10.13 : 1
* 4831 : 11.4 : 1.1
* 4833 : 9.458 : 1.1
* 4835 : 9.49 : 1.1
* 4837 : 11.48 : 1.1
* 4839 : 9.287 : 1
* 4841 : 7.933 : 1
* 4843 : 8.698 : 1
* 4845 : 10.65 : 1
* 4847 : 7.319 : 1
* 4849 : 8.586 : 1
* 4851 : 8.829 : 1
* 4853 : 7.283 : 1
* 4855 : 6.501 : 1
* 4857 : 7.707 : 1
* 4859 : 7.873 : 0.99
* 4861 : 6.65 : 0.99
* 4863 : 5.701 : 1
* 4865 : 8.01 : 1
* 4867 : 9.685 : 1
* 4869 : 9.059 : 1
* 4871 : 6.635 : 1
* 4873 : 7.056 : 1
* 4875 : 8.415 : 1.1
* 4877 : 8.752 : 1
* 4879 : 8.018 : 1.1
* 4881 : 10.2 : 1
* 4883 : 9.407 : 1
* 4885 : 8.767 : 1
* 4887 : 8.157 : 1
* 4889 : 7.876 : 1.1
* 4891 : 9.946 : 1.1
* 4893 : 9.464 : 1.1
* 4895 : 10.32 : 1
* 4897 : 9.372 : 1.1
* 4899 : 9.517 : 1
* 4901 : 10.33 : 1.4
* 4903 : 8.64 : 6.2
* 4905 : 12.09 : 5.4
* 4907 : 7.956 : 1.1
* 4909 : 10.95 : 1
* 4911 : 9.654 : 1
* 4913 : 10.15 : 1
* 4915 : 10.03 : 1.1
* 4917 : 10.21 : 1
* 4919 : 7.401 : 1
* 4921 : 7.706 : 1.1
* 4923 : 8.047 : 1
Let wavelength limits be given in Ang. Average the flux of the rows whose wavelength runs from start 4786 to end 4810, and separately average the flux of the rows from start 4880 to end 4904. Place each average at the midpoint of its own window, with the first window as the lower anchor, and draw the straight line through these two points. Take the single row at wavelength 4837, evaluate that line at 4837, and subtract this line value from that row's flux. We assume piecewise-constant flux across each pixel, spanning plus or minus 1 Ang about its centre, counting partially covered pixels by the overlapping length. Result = 2.3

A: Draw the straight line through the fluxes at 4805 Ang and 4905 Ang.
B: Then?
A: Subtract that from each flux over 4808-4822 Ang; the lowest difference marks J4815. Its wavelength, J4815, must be 4815 Ang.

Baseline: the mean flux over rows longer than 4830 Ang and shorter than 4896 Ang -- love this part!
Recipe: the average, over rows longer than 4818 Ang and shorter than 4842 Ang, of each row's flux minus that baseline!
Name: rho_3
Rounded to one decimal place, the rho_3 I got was 1.1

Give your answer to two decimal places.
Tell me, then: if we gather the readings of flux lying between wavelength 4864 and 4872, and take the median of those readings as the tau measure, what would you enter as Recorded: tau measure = 8.53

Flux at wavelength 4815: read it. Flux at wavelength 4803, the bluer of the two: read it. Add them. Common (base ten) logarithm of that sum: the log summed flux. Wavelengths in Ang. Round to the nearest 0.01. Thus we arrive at 1.24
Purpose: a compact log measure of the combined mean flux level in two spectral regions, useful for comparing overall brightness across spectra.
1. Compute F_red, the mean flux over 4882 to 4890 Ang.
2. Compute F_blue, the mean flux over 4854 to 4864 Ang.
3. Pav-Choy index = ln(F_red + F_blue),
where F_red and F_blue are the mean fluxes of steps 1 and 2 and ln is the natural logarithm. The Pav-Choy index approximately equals 2.74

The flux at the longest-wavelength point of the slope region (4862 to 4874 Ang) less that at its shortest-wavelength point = 1.4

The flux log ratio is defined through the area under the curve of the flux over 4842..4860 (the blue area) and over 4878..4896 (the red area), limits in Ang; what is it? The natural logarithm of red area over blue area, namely 0.11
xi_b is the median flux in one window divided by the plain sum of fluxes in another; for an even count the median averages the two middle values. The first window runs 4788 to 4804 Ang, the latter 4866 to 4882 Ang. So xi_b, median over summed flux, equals 0.134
